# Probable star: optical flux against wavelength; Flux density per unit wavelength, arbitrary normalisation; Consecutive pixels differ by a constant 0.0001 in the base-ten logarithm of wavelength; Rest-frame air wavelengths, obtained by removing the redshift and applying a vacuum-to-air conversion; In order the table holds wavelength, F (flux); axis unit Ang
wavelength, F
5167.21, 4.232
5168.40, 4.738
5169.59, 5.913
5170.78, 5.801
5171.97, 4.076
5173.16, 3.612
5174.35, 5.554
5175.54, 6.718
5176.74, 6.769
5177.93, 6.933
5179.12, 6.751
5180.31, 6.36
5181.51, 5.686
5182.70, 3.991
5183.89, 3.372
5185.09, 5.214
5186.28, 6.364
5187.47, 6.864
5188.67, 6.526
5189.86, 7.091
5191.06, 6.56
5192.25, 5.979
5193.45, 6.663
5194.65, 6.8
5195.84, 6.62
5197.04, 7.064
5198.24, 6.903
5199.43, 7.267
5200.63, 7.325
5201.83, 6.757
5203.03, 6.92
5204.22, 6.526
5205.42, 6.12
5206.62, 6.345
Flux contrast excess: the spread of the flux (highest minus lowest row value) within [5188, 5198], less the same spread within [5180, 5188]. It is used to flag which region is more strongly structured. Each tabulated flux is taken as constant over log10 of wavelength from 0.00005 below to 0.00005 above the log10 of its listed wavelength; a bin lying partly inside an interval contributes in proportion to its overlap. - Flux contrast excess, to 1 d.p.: -2.4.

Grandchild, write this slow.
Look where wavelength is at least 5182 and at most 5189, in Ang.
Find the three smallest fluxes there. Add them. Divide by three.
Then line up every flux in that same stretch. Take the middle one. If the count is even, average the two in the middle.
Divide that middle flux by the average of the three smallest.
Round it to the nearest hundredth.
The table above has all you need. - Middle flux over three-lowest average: 1.38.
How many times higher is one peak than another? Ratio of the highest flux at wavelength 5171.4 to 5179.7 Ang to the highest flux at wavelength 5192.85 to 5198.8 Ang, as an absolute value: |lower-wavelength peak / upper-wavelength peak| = 0.98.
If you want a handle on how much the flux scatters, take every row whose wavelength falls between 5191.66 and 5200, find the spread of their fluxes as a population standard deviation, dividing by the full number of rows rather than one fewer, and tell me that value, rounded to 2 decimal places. 0.38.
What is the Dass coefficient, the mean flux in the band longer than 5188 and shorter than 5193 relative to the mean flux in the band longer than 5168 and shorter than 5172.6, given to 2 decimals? 1.27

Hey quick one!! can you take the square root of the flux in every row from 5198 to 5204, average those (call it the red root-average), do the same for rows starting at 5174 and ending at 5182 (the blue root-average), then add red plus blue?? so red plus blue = 5.18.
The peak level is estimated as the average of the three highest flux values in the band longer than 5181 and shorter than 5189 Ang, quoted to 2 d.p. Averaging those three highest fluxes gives 6.58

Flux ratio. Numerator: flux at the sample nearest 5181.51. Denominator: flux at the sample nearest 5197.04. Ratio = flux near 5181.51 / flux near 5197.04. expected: 0.80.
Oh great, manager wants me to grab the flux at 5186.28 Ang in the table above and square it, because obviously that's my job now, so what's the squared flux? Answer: 40.5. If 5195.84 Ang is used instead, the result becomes 43.8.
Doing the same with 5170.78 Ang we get 33.7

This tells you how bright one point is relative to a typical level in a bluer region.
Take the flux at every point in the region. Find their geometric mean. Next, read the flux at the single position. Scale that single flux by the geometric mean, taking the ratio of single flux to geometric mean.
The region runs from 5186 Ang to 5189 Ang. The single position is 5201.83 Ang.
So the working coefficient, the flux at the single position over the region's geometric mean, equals 1.03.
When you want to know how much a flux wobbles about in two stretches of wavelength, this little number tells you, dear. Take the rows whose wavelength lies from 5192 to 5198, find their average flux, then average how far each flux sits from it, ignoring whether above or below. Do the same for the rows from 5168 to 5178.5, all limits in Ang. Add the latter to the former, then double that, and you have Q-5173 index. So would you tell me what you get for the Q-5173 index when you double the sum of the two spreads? 2.43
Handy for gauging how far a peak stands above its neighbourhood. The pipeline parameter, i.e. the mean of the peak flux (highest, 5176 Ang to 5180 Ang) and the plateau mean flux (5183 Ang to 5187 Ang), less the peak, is -1.0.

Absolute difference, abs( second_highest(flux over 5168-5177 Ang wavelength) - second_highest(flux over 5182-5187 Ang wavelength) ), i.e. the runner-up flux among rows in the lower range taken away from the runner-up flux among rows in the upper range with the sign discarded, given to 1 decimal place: 1.5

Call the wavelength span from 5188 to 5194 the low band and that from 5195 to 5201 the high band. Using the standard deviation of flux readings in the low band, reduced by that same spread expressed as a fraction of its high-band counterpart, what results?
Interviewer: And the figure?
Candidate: -1.0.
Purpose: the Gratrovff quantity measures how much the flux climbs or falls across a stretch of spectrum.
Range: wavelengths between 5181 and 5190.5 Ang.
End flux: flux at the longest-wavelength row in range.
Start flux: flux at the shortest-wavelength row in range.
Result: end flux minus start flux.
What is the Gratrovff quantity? 1.4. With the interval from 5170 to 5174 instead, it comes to -2.2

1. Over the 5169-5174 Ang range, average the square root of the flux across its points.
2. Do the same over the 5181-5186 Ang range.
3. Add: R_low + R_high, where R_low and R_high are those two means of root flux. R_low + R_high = 4.3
